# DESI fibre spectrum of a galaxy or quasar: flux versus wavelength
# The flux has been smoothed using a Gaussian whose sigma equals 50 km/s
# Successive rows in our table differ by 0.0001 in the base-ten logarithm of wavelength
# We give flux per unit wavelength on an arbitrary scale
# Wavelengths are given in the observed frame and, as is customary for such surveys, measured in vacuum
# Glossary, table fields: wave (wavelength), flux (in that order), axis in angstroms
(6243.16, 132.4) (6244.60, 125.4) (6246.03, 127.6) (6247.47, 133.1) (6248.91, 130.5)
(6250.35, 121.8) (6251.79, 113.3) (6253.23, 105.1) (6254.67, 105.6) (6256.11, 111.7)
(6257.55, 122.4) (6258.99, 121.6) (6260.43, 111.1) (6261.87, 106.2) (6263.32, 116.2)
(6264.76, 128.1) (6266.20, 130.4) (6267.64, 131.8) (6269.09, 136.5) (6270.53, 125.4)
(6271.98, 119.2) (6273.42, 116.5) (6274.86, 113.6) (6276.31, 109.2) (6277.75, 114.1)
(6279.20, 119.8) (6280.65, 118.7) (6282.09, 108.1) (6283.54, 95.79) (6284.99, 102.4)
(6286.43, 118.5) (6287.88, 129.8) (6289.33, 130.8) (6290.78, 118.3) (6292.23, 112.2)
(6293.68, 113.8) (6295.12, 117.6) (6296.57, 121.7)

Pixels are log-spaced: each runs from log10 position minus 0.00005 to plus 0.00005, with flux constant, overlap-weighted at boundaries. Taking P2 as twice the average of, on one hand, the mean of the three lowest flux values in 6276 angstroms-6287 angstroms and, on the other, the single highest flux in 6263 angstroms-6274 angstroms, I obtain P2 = 239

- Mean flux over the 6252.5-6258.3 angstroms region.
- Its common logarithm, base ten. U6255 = 2.05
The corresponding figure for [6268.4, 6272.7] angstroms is 2.10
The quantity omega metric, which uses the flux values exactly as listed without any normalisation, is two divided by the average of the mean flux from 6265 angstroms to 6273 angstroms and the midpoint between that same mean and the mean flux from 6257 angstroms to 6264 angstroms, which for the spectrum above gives 0.0160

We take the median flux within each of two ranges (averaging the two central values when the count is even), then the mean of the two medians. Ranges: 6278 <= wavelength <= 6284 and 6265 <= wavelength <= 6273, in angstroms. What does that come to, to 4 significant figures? 121.9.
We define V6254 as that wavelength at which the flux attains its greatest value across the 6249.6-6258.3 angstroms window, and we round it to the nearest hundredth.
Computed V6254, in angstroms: 6257.55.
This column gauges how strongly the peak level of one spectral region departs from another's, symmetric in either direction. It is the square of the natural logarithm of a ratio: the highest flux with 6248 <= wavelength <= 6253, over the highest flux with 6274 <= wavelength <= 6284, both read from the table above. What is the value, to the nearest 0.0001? 0.0073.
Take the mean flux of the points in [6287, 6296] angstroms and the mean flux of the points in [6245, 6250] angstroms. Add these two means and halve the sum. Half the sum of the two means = 125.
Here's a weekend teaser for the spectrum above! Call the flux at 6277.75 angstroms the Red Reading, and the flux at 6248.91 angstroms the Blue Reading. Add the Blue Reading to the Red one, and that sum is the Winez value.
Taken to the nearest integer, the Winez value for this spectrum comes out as 245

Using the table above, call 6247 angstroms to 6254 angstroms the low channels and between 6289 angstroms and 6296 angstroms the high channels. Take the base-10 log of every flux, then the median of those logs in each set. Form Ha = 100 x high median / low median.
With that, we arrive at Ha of 99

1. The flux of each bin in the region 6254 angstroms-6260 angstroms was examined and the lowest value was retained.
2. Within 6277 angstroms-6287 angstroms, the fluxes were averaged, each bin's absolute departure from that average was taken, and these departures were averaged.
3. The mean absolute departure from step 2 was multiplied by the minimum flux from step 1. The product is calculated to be 811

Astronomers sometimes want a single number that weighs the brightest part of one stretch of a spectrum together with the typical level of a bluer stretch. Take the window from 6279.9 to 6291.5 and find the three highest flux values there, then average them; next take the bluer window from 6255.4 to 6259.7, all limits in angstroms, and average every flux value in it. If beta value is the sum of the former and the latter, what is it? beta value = 245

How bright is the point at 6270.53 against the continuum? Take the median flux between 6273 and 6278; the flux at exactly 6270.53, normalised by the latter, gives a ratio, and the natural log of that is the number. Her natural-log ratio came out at 0.097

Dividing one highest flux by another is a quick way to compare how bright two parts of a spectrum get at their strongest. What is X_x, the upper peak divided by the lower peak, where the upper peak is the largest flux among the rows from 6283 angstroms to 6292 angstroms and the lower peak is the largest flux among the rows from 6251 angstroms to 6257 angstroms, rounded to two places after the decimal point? 1.15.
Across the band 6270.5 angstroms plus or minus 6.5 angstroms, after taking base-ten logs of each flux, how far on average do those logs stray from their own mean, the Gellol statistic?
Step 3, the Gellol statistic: 0.028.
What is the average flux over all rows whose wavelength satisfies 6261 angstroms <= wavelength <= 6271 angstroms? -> 125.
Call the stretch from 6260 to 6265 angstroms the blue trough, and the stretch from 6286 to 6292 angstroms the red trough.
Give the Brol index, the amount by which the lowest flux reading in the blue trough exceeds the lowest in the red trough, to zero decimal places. -12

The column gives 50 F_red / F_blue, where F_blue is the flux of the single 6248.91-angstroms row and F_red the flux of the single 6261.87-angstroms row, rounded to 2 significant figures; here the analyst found 41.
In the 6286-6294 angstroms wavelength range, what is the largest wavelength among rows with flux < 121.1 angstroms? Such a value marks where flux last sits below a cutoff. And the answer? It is 6293.68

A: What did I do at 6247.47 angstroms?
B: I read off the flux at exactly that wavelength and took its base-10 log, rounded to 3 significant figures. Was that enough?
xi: 2.12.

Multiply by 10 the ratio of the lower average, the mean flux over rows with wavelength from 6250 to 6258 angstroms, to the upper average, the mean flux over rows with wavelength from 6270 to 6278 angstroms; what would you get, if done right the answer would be 9.7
